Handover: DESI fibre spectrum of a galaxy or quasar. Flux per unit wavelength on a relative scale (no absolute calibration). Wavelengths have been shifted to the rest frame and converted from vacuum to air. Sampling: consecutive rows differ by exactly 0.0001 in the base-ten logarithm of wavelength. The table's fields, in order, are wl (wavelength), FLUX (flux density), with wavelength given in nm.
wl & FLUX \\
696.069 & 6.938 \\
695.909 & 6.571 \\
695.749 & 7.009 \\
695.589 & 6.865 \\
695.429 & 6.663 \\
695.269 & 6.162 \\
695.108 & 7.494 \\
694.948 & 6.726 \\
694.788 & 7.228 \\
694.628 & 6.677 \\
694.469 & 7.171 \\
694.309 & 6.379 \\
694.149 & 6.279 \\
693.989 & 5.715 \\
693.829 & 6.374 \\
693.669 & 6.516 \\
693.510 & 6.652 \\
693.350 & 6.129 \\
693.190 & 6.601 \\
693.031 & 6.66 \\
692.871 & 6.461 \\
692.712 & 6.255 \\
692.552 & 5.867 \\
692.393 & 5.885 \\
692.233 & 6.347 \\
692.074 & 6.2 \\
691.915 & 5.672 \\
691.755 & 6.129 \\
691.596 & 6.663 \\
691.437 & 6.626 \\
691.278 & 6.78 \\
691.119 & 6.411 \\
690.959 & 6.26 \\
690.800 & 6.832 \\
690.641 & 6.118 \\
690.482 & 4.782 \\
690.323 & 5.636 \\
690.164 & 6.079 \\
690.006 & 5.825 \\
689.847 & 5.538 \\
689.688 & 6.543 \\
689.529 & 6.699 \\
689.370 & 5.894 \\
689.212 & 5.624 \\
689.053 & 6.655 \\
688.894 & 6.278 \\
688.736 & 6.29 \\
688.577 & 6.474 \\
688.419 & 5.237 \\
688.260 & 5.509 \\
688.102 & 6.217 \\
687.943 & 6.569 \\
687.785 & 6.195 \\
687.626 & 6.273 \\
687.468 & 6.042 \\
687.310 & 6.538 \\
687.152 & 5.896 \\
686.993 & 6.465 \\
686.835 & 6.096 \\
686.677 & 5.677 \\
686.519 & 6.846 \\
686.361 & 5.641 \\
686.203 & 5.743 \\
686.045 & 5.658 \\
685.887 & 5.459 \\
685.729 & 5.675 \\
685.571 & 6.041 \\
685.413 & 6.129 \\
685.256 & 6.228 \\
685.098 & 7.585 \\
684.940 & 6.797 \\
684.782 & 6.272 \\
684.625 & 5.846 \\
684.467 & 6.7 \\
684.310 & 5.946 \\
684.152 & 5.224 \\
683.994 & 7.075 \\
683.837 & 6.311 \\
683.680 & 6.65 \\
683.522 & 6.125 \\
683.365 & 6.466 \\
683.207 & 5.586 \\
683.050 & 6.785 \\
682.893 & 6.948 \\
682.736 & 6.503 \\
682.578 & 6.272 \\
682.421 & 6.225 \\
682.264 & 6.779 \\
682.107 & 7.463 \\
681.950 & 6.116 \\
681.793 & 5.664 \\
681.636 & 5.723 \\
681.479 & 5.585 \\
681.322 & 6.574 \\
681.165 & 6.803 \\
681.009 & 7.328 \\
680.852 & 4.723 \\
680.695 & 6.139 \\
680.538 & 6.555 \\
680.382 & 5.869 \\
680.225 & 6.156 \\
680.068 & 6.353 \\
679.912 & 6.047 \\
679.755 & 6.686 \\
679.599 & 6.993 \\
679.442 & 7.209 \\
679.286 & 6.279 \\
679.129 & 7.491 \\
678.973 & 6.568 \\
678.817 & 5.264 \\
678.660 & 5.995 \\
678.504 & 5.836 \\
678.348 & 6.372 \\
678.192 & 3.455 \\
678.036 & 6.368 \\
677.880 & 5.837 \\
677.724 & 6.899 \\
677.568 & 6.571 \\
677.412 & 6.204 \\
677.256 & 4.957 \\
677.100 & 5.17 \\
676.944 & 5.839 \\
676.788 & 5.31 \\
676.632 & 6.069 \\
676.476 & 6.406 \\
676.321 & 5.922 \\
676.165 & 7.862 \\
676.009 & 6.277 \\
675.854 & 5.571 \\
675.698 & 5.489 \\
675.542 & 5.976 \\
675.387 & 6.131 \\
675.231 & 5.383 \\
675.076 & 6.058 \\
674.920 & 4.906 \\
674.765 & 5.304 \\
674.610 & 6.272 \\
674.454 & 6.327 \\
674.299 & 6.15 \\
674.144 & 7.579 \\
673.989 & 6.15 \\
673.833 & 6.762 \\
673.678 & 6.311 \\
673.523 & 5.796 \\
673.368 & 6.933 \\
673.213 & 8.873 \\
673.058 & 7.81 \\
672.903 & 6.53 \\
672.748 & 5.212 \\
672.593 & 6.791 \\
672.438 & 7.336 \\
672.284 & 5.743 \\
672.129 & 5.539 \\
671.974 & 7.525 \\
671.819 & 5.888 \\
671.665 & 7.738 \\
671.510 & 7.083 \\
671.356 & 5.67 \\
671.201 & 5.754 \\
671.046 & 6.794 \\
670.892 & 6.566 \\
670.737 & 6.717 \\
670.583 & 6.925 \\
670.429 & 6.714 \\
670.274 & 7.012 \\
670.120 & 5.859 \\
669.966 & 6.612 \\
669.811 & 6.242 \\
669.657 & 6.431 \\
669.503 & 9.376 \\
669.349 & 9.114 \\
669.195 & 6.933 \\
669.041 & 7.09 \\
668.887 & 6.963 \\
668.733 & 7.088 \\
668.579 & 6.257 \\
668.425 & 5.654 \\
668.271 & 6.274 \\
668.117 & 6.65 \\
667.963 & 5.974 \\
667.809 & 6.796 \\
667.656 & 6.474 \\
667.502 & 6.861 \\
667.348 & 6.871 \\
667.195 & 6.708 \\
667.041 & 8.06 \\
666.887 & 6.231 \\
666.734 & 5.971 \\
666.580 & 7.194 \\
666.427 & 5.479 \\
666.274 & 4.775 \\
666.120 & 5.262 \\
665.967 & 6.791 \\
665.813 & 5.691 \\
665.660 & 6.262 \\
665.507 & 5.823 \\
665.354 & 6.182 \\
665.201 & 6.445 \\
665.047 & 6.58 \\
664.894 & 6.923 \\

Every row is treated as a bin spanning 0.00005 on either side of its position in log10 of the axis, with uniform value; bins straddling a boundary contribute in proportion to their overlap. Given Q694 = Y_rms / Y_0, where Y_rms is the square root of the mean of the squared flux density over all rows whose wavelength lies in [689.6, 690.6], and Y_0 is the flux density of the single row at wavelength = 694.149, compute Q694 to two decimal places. 0.92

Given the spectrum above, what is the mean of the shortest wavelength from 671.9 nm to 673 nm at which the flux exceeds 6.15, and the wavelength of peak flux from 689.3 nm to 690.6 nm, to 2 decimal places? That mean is 680.75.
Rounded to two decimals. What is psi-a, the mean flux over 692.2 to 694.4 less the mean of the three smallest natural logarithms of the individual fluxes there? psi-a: 4.53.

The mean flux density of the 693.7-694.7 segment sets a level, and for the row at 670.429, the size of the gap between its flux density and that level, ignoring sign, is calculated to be 0.28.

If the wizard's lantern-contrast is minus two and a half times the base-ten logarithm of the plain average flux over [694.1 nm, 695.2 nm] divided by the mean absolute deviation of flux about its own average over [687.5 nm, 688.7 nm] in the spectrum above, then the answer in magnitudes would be -3.09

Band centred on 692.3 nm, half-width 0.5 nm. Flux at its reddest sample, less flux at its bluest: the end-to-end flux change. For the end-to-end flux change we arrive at 0.6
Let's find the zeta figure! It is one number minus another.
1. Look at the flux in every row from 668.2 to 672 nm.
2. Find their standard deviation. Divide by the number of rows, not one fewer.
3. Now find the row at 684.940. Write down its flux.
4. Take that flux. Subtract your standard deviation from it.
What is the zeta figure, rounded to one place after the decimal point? 5.9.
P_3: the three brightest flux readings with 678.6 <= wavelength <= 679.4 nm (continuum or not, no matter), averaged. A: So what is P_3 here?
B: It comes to 6.8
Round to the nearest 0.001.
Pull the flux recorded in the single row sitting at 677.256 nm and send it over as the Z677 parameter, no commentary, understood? 4.957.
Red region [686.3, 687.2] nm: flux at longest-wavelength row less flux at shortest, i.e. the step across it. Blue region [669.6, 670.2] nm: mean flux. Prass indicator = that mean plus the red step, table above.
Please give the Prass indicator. 6.5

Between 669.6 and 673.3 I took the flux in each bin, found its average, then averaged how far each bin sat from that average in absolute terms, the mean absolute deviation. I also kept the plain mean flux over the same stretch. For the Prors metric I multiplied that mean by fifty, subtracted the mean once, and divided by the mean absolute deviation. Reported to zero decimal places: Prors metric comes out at 511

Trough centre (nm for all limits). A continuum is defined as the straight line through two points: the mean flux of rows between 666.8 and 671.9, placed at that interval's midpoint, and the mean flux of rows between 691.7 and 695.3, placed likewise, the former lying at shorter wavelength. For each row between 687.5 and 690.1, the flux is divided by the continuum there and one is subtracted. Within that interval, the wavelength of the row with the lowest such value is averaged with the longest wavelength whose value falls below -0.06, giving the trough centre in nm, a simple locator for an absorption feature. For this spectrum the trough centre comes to 689.21 nm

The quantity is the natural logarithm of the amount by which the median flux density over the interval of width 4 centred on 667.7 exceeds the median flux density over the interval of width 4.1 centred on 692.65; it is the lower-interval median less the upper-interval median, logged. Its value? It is -1.2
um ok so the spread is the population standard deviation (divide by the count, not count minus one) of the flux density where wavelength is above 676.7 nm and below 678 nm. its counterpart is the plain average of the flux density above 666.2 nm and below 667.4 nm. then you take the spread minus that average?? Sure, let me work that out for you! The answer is -5.77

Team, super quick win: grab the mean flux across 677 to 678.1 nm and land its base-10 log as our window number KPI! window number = 0.778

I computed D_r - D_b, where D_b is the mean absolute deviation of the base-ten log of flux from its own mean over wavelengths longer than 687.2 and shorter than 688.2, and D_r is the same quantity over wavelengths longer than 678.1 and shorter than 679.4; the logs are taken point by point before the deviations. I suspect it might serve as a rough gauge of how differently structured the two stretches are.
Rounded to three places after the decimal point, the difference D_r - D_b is 0.055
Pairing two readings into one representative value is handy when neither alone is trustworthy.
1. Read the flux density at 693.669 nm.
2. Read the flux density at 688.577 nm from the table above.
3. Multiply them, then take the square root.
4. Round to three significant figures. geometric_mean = 6.49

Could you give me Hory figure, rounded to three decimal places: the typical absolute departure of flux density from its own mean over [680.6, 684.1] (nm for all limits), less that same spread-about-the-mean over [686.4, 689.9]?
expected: 0.137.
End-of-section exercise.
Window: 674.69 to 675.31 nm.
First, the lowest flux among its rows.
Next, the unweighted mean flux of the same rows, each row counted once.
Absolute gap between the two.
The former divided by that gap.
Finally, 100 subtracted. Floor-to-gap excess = -90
